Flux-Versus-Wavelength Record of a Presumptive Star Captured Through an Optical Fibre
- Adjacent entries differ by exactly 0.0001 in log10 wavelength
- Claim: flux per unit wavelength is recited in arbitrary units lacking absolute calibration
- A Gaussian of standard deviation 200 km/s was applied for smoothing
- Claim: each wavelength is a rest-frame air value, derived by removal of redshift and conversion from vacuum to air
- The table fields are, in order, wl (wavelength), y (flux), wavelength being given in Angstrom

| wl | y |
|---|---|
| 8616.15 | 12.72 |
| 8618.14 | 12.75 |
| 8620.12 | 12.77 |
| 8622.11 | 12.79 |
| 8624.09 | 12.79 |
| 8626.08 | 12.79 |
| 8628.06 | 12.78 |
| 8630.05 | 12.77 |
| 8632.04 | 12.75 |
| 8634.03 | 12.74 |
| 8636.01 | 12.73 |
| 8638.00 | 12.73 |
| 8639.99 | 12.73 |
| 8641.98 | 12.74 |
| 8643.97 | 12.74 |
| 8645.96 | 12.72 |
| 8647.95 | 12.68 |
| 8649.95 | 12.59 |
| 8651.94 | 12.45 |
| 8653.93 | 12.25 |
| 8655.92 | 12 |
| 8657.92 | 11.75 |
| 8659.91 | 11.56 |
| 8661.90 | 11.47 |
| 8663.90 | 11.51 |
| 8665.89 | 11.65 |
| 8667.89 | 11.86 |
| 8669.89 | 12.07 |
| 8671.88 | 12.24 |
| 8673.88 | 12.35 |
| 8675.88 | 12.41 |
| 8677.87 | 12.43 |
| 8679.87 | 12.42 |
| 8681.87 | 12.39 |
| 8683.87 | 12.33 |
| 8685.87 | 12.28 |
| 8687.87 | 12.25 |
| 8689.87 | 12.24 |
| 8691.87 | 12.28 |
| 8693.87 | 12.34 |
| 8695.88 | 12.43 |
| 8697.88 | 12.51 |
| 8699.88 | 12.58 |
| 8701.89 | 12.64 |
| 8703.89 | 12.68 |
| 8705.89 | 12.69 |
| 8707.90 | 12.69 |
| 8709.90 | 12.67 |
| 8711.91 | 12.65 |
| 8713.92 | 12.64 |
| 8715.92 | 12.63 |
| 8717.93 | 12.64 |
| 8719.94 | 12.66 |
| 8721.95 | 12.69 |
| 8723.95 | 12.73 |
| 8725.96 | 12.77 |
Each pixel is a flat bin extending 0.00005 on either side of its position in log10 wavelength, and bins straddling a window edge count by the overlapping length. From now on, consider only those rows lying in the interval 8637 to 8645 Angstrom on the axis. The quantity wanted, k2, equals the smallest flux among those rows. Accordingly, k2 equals 12.73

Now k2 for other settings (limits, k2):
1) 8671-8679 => 12.24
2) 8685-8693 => 12.24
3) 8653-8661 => 11.56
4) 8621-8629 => 12.78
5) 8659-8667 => 11.47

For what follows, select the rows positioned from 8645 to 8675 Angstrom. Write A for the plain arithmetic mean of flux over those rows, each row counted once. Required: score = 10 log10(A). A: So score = 10.8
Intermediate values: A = 12.1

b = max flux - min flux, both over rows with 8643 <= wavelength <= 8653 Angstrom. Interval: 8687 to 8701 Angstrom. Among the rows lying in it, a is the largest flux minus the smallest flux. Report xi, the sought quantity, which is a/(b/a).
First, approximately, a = 0.34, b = 0.29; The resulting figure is 0.4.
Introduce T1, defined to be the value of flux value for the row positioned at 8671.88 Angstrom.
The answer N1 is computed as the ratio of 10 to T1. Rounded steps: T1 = 12.24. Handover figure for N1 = 0.817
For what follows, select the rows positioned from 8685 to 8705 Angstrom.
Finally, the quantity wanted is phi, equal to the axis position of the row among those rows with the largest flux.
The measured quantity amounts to 8703.89 Angstrom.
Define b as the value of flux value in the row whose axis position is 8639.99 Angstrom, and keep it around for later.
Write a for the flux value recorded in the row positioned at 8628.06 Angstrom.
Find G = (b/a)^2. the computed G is 0.99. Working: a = 12.78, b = 12.73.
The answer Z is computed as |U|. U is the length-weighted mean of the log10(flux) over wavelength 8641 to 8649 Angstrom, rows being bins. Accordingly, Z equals 1.10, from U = 1.10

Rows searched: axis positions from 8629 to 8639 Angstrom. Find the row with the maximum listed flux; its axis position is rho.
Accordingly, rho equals 8630.05 Angstrom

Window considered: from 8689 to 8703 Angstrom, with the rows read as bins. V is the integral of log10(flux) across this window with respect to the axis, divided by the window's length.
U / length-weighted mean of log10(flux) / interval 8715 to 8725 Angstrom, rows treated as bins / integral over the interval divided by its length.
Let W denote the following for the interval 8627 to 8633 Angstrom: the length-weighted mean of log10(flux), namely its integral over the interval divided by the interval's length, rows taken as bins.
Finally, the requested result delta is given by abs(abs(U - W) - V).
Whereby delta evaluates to 1.09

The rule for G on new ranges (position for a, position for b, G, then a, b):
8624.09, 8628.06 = 1.00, 12.79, 12.78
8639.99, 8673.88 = 0.94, 12.73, 12.35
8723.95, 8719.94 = 0.99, 12.73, 12.66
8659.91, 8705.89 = 1.21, 11.56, 12.69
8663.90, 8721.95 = 1.22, 11.51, 12.69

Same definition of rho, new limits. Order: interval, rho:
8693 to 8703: 8701.89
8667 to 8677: 8675.88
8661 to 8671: 8669.89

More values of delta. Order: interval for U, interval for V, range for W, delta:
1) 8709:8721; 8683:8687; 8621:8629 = 1.08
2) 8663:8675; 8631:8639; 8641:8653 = 1.08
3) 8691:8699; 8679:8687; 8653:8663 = 1.07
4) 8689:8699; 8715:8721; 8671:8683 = 1.10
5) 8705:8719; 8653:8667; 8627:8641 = 1.07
